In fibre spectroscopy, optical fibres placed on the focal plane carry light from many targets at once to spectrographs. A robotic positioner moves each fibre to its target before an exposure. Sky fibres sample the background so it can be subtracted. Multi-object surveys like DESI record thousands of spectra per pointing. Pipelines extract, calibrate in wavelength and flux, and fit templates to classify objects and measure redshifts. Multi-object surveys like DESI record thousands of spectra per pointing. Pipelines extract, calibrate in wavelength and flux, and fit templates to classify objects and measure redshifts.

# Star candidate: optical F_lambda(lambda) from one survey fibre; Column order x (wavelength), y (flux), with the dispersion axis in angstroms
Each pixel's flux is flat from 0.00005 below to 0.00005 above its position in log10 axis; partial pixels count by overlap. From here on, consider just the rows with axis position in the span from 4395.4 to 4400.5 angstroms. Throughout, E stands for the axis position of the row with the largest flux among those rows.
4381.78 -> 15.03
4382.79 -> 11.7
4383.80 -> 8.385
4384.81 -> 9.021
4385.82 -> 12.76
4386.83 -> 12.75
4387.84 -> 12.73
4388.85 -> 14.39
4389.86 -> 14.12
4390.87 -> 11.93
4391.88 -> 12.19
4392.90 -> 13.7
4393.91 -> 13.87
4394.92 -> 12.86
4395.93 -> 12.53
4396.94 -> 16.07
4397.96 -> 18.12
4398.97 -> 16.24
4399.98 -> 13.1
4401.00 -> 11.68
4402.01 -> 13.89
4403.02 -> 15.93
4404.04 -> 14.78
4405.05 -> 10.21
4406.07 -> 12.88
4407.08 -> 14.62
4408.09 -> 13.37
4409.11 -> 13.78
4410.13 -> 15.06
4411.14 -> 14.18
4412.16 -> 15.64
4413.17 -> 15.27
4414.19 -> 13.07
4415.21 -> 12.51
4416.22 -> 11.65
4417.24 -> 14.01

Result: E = 4397.96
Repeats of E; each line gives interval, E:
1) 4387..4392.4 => 4388.85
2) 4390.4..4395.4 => 4393.91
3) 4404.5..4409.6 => 4407.08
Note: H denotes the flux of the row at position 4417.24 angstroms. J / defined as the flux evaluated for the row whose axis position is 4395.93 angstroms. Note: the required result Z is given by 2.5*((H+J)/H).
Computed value 4.74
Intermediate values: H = 14.01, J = 12.53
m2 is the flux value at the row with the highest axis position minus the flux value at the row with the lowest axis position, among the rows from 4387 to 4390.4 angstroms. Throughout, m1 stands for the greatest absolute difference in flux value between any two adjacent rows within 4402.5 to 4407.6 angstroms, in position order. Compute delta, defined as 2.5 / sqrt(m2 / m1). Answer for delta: 4.5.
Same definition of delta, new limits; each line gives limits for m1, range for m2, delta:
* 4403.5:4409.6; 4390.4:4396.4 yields 6.9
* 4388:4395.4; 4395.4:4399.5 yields 1.9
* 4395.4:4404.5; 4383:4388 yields 2.3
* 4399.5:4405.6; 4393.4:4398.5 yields 2.6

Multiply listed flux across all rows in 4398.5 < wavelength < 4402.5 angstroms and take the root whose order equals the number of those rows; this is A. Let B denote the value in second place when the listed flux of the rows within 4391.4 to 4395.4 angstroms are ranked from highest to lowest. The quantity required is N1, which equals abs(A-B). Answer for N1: 0.1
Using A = 13.6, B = 13.7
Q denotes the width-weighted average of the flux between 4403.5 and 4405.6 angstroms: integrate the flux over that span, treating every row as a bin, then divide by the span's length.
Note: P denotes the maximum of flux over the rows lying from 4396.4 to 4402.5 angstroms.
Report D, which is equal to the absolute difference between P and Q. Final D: 5.6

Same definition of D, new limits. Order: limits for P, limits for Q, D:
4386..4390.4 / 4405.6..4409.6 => 0.7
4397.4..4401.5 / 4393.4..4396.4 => 5.0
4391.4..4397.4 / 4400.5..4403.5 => 2.2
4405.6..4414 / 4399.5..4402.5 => 2.8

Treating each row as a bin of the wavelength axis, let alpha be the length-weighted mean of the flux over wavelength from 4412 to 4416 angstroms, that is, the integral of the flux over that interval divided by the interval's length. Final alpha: 13.8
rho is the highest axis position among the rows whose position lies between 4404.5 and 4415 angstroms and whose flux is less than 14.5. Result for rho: 4414.19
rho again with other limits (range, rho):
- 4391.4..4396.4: 4395.93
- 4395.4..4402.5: 4402.01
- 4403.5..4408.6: 4408.09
